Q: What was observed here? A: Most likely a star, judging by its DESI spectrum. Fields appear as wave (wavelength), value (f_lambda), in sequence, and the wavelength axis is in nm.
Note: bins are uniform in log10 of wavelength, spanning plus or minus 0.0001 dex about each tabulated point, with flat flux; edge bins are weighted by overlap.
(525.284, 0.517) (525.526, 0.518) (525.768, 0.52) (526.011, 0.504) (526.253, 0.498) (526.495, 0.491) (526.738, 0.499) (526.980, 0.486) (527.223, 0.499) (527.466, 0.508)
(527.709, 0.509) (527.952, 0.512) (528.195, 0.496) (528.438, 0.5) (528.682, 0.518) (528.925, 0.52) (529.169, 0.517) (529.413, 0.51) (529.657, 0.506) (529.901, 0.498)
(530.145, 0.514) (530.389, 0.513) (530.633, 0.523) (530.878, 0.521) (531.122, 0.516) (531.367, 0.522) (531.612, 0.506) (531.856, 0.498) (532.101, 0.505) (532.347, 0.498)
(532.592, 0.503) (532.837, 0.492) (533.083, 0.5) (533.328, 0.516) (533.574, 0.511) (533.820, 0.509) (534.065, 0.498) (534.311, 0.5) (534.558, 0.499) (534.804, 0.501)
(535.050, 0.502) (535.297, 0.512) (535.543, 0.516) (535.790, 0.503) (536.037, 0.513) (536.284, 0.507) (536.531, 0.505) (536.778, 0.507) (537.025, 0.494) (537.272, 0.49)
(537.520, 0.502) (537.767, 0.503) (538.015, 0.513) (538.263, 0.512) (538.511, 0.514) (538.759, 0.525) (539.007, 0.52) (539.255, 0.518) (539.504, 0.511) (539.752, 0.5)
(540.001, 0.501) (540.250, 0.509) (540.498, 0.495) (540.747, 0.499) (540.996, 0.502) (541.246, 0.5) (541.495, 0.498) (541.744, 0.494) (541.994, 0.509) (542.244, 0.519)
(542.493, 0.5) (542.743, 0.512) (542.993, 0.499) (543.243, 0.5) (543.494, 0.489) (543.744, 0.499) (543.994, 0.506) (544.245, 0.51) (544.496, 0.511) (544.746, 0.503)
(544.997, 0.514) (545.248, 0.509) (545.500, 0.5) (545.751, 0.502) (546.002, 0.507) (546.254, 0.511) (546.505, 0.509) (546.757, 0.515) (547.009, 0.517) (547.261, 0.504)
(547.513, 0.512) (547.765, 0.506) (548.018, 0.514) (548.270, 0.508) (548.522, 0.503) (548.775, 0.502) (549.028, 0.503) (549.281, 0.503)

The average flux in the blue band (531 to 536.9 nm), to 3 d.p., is 0.506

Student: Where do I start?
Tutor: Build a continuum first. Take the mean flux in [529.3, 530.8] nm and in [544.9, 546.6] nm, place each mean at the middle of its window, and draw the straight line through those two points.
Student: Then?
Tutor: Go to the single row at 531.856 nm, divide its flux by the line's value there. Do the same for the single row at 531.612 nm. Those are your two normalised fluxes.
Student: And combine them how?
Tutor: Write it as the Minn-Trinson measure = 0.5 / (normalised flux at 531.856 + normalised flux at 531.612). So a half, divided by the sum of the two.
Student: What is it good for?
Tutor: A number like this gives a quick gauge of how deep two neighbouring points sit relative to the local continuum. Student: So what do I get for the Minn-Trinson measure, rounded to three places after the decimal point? 0.254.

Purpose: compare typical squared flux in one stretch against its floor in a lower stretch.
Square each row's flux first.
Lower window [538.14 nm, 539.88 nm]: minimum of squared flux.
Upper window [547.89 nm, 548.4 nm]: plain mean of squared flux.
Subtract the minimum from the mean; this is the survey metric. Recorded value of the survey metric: 0.011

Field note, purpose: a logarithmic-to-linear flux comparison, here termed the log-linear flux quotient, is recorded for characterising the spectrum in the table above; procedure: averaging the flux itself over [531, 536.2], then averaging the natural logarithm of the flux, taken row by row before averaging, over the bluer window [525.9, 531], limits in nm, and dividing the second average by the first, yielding -1.34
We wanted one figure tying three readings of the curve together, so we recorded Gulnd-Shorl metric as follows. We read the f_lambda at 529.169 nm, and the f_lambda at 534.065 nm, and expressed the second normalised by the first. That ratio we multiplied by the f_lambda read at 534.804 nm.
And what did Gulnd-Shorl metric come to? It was 0.48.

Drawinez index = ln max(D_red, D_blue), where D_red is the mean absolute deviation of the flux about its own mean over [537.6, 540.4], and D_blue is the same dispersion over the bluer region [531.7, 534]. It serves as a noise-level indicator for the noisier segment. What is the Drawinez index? -5.11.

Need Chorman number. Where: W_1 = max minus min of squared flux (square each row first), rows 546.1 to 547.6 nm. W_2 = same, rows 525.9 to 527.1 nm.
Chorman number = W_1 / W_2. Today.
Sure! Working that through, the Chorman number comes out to 0.74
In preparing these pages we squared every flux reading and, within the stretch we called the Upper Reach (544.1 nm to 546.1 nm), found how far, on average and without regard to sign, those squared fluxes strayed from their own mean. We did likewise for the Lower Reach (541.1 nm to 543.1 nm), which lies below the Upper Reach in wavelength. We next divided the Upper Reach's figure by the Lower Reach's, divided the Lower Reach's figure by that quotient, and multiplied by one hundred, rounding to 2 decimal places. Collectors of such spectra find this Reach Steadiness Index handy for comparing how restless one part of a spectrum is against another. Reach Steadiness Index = 1.27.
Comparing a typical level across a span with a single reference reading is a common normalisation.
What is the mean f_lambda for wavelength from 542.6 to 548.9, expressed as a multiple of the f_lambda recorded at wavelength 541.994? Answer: 0.995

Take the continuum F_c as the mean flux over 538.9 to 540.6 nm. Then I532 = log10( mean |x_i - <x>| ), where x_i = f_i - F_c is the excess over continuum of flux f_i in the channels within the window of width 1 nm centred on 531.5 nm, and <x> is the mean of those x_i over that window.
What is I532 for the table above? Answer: -2.07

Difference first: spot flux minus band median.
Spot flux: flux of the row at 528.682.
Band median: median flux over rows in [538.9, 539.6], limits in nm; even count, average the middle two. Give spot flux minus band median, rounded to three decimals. 0.000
